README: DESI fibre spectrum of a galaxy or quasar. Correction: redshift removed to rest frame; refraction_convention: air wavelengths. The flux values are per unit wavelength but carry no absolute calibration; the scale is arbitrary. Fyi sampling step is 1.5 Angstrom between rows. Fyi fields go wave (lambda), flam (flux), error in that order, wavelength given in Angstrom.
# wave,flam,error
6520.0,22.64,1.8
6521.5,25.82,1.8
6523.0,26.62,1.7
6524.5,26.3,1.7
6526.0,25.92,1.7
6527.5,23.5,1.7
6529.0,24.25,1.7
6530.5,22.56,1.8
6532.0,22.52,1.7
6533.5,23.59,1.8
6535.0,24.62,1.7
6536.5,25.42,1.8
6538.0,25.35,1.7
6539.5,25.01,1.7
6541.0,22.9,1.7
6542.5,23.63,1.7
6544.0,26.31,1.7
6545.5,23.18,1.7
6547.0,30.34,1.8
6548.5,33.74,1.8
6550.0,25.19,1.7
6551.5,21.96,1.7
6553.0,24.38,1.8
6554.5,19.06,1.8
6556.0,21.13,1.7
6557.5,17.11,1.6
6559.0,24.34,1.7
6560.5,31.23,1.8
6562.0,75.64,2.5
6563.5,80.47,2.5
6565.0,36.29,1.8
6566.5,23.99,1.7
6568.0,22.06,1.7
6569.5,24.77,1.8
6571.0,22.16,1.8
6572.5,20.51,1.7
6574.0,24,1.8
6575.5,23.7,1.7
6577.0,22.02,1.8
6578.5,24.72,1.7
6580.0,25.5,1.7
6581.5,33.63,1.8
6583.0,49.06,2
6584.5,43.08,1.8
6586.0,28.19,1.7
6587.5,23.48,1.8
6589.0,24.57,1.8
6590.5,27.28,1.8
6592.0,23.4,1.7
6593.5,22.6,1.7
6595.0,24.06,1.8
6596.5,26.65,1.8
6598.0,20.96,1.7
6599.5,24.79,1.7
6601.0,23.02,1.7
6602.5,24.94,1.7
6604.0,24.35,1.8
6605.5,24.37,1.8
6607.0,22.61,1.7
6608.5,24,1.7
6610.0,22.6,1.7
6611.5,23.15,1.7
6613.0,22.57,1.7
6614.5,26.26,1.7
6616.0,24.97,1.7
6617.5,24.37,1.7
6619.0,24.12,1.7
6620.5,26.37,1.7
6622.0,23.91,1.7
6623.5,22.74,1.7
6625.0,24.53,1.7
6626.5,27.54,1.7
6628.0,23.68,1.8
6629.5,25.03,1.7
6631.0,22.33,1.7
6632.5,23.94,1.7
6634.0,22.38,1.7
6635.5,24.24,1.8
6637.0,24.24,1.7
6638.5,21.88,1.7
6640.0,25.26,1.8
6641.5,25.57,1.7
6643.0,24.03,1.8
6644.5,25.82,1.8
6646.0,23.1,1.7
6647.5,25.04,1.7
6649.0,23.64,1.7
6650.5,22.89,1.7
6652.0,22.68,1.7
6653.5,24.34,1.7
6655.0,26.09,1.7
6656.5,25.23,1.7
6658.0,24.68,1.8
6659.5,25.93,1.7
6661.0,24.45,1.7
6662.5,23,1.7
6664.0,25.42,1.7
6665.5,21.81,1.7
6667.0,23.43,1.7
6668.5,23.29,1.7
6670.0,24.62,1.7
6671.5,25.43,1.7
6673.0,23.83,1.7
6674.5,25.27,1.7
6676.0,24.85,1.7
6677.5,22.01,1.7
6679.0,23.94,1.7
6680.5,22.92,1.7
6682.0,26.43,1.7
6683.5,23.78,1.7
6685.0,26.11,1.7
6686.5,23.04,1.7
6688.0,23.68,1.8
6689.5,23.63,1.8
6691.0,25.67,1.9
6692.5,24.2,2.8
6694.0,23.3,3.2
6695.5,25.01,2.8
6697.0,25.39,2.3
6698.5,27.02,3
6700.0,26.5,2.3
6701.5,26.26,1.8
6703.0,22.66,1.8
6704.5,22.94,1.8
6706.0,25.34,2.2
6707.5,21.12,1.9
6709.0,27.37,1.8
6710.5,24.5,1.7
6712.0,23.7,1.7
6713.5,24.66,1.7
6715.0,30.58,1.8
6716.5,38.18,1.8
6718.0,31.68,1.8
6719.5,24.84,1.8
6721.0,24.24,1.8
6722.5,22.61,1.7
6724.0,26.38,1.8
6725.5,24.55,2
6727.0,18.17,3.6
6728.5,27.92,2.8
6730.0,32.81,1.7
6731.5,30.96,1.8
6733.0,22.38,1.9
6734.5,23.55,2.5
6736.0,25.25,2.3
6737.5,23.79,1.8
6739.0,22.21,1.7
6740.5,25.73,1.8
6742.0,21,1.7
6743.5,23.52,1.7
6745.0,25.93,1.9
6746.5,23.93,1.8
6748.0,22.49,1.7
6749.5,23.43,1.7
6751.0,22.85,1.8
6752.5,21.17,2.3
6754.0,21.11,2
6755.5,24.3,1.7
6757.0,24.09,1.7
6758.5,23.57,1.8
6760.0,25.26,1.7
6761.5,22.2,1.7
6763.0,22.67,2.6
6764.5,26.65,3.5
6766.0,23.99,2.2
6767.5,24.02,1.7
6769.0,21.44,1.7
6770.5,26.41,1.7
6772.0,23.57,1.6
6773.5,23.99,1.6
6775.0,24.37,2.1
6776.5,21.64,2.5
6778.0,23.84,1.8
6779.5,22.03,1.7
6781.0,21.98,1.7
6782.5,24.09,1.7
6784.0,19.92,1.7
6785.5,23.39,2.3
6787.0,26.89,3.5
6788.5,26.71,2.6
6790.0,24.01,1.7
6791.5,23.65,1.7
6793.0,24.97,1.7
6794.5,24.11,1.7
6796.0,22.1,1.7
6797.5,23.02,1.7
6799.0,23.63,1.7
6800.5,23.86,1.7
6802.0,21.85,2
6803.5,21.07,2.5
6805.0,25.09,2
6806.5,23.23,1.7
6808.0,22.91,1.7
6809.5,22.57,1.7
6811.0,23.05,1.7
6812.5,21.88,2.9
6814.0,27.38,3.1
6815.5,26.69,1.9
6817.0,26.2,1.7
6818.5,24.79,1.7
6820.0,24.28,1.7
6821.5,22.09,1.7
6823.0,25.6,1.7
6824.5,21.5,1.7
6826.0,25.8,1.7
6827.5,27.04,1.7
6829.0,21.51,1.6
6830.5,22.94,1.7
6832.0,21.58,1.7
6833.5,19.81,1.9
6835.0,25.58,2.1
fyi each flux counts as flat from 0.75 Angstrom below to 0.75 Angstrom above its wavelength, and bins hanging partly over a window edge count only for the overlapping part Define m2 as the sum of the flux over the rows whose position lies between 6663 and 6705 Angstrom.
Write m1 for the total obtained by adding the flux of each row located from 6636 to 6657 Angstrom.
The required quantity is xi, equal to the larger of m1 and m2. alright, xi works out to 682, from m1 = 340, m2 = 682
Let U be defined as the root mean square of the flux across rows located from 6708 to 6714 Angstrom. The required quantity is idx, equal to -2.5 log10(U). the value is -3.50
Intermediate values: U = 25.1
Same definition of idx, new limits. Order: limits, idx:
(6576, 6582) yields -3.57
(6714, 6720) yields -3.75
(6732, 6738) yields -3.44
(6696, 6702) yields -3.55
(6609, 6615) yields -3.44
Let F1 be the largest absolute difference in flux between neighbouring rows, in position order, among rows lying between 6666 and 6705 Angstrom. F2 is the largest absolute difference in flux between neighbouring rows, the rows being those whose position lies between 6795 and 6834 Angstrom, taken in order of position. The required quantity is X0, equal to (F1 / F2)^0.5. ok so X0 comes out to 0.8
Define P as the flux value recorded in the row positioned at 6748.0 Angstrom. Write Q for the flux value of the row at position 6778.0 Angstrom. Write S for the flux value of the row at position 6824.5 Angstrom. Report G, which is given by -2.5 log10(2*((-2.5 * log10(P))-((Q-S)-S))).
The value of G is -3.75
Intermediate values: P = 22.49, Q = 23.84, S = 21.5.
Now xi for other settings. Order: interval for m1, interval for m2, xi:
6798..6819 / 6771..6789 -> 334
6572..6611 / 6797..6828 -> 678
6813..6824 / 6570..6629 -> 994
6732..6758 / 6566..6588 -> 411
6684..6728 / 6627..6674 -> 747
